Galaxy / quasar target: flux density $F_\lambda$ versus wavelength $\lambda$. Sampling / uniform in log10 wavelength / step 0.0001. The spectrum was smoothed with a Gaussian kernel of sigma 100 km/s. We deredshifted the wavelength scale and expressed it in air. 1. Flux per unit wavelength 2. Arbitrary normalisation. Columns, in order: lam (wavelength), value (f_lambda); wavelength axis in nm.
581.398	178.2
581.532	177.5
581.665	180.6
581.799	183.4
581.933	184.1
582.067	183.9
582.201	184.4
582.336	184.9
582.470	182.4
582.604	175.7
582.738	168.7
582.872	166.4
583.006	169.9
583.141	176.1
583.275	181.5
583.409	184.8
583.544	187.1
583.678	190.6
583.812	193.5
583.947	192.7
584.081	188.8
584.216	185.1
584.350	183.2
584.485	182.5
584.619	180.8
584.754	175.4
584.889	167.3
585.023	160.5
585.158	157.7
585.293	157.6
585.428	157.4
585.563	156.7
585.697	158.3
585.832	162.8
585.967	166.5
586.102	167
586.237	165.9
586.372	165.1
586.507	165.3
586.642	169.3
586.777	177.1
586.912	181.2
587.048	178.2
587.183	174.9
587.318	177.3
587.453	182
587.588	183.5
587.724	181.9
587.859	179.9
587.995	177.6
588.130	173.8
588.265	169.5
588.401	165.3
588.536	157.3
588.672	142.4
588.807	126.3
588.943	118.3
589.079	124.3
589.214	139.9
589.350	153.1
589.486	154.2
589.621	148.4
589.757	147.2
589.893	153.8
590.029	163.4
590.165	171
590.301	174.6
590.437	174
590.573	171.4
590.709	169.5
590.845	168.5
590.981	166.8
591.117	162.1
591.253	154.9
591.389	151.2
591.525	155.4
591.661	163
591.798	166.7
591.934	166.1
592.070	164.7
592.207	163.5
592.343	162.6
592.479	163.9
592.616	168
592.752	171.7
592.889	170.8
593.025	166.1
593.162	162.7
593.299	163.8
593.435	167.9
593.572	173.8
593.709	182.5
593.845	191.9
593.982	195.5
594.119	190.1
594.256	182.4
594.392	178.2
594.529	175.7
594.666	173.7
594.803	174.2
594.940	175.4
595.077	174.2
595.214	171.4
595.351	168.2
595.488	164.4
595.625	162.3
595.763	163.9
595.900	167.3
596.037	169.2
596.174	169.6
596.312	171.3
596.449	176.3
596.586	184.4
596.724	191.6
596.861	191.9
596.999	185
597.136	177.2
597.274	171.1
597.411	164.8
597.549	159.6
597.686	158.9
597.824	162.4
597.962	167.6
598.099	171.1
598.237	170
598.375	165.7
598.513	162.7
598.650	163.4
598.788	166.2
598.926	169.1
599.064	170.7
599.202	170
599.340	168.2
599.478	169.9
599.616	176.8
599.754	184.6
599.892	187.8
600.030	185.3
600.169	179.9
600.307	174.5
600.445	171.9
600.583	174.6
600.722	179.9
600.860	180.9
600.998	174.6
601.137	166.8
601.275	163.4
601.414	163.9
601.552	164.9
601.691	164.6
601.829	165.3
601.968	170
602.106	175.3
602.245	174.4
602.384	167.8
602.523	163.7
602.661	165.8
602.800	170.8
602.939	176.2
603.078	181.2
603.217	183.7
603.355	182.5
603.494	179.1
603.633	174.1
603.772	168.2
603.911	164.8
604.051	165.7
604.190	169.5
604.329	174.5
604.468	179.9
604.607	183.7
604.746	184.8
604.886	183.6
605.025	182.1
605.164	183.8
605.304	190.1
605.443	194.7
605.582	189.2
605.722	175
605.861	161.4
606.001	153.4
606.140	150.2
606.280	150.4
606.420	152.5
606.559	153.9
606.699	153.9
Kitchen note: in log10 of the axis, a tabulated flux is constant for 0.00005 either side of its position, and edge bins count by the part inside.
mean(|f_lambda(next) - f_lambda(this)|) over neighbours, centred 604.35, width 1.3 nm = 3.1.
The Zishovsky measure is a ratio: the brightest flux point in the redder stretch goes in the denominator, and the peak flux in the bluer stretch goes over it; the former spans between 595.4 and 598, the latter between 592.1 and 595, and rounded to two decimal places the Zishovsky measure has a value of 1.02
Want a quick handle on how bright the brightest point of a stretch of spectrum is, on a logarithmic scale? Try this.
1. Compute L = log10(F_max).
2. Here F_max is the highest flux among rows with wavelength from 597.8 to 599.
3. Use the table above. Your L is 2.23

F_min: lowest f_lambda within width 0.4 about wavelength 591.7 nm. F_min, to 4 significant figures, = 155.4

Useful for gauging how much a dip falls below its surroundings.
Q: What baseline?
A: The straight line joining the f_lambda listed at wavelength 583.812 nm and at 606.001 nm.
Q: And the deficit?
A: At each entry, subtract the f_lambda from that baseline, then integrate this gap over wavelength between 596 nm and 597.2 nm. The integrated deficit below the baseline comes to -11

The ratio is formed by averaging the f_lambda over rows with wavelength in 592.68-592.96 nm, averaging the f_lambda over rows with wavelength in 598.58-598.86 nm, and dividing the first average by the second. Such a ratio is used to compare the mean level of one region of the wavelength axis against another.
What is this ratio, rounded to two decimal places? 1.04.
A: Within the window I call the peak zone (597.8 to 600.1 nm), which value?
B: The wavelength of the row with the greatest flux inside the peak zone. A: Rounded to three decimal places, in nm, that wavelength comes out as 599.892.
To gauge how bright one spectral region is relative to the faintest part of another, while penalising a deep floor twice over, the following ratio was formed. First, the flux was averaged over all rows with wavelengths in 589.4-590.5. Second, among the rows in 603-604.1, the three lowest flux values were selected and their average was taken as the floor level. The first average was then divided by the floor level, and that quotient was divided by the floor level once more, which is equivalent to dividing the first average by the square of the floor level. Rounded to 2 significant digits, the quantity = 0.0058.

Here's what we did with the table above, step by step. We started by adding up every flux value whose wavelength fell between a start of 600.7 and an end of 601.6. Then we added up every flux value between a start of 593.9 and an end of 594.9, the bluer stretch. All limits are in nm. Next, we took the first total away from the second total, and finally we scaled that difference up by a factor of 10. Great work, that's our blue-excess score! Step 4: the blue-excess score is 754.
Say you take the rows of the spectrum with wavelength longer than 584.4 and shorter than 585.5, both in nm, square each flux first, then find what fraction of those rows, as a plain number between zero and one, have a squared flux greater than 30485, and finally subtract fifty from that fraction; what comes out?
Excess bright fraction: -49.6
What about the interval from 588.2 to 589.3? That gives -50.0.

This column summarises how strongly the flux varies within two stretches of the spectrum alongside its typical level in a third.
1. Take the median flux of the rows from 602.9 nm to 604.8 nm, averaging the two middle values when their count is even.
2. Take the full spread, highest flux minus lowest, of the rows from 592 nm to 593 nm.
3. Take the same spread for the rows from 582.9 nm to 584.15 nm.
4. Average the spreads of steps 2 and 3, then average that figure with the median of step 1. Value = 97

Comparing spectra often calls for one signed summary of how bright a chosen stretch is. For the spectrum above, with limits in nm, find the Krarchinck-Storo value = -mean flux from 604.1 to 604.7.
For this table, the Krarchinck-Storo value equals -177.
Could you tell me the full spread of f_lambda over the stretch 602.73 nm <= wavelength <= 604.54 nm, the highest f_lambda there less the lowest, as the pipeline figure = 19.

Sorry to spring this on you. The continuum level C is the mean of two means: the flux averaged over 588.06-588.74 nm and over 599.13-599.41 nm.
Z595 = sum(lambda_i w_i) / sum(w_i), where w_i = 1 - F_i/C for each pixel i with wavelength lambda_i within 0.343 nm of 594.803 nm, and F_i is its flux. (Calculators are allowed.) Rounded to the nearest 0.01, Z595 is 594.80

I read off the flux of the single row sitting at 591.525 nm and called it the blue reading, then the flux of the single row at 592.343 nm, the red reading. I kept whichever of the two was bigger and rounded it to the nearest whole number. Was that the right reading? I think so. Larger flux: 163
